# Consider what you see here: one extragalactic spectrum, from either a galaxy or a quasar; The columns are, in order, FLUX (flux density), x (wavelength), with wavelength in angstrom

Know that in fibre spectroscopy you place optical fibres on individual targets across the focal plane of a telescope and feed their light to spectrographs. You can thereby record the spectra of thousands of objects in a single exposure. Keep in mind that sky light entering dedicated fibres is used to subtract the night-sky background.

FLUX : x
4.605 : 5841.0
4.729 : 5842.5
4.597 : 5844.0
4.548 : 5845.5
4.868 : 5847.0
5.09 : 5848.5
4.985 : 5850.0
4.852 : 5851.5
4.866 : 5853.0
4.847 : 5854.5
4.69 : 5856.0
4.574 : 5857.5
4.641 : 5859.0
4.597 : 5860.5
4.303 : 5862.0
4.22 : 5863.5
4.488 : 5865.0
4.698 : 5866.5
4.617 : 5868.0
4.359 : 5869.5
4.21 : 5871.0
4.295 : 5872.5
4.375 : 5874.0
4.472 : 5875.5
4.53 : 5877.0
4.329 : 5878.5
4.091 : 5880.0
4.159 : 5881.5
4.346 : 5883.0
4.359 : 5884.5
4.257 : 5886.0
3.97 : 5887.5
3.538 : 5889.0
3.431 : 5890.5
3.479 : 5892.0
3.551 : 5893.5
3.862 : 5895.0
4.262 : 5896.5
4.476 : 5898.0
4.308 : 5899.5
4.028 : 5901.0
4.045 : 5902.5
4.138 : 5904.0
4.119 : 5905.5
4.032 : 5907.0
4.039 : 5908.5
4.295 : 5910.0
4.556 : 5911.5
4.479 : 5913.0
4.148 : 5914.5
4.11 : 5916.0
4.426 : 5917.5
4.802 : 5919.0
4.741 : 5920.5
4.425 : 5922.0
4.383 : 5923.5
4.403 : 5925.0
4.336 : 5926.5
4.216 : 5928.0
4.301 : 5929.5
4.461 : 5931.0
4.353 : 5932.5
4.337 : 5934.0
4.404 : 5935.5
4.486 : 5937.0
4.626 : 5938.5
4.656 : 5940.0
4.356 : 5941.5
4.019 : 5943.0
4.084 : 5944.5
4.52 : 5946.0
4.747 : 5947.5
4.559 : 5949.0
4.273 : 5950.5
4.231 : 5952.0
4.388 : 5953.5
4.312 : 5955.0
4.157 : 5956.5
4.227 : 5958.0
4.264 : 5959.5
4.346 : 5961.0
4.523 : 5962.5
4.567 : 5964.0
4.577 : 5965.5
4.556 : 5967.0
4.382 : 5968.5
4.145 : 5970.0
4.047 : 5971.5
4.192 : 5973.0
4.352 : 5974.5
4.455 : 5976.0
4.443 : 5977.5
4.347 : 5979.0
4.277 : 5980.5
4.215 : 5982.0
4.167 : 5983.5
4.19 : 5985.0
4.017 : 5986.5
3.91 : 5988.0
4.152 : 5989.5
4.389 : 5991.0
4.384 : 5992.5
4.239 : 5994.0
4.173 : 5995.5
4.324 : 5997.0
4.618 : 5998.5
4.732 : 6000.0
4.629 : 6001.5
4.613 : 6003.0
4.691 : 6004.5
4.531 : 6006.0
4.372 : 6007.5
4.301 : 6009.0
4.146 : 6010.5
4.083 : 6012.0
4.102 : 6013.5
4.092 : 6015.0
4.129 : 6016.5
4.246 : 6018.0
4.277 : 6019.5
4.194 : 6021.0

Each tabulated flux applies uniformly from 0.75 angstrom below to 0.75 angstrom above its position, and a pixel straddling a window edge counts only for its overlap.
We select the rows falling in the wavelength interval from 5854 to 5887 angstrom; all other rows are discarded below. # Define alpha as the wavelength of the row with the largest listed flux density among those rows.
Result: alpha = 5854.5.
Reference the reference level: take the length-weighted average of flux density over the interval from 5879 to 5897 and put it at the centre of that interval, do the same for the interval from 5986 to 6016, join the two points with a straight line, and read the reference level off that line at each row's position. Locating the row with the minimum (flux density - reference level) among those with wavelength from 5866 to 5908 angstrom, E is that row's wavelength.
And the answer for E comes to 5890.5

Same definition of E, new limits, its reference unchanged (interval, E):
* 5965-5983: 5971.5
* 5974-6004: 5988.0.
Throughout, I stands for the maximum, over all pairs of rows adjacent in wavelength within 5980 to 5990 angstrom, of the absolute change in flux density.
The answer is 0.24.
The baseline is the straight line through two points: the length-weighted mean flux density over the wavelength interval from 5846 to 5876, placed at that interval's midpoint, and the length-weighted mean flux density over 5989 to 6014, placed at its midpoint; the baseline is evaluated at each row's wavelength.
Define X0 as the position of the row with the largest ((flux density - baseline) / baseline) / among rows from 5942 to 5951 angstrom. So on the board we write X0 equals 5947.5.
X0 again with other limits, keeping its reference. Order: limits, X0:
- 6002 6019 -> 6004.5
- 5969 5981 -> 5976.0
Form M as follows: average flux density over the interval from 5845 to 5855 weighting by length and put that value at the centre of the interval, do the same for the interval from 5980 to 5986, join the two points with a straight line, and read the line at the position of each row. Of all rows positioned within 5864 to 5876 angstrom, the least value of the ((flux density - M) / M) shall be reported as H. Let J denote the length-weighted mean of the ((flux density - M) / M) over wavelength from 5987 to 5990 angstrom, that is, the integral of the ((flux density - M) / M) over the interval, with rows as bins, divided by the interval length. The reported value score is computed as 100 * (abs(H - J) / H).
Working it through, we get -68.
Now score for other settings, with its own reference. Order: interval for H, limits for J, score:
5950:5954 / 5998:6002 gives -557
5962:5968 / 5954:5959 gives 143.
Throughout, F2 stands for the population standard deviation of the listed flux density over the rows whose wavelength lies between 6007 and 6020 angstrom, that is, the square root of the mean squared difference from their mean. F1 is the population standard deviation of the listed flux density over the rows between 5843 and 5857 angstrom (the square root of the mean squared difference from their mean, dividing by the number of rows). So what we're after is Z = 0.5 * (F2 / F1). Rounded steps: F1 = 0.17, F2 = 0.10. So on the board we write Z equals 0.30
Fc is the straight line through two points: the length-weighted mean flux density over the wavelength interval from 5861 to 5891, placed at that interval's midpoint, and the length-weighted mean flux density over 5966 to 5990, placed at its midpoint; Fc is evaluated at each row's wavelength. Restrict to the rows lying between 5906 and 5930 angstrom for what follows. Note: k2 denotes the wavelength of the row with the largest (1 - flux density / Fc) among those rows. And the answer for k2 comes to 5907.0 angstrom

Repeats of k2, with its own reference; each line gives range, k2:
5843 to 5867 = 5863.5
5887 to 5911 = 5890.5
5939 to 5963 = 5943.0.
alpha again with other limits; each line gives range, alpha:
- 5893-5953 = 5919.0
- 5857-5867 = 5866.5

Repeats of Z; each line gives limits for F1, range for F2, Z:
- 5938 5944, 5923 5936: 0.13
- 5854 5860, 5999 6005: 0.24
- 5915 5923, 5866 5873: 0.38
